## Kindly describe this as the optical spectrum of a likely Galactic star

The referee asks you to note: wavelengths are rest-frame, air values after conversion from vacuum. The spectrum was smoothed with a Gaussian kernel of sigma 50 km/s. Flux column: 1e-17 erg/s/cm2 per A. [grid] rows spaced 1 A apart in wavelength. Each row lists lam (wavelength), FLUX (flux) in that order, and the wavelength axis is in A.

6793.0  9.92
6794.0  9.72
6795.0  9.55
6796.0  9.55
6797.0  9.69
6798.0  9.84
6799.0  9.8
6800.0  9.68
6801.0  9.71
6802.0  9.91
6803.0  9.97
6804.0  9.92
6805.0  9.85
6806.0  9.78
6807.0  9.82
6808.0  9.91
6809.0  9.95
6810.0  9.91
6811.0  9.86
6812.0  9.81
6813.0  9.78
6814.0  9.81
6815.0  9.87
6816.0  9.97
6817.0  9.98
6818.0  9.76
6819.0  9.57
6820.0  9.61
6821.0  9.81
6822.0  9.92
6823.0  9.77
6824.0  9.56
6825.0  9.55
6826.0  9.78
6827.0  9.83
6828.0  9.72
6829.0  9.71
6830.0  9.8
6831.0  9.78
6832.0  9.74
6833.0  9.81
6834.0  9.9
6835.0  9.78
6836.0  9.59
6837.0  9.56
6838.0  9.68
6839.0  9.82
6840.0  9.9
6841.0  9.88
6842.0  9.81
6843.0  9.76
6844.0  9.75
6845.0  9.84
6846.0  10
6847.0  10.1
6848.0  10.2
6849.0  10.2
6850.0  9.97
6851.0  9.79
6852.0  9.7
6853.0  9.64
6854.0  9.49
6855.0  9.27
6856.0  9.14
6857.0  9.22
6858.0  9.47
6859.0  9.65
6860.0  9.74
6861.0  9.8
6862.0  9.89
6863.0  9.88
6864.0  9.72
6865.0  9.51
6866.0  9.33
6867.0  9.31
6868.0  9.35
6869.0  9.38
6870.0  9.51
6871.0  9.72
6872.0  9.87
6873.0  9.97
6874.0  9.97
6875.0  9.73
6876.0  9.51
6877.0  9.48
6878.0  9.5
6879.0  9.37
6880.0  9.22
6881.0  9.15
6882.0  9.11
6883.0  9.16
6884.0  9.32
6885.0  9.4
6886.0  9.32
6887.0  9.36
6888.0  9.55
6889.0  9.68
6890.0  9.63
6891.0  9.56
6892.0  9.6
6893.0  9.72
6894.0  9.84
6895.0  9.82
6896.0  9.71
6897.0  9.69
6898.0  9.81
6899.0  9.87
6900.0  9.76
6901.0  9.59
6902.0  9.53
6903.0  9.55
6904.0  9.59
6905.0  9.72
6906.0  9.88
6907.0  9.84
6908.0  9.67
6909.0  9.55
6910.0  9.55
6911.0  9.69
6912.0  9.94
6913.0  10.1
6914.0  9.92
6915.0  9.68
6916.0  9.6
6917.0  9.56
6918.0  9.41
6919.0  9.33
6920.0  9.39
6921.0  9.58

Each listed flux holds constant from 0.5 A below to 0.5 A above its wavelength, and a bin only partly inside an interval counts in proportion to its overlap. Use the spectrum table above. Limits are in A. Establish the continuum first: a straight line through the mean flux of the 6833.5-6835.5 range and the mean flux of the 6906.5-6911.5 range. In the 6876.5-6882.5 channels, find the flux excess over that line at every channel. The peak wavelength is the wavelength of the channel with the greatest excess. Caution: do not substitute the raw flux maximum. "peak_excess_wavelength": 6878.0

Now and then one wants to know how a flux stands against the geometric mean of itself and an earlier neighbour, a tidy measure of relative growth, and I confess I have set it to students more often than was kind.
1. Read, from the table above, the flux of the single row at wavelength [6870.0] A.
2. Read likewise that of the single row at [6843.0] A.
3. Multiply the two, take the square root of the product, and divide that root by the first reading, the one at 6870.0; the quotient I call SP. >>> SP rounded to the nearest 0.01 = 1.01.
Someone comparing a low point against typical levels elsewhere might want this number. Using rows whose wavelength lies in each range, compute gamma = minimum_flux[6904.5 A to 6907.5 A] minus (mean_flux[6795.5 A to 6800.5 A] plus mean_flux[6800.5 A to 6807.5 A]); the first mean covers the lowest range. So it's -9.8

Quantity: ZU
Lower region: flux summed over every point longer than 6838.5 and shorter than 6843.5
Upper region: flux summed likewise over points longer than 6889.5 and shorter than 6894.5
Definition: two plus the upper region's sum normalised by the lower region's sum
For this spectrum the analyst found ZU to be 2.98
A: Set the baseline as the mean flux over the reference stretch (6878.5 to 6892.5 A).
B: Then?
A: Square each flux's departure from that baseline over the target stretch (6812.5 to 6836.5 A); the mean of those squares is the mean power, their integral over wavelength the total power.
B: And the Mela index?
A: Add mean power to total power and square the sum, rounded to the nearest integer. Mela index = 16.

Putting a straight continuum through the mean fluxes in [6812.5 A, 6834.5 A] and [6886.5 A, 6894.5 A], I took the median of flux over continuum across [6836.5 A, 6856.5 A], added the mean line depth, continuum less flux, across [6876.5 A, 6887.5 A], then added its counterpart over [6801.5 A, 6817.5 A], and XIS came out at 1.26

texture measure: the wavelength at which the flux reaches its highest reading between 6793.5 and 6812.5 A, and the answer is 6803.0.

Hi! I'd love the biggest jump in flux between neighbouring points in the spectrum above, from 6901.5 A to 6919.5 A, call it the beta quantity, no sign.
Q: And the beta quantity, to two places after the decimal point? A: 0.25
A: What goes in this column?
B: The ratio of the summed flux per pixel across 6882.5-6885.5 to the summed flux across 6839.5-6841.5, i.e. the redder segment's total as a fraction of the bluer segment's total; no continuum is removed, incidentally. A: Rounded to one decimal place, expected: 1.4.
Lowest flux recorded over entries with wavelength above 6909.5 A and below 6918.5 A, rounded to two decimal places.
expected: 9.41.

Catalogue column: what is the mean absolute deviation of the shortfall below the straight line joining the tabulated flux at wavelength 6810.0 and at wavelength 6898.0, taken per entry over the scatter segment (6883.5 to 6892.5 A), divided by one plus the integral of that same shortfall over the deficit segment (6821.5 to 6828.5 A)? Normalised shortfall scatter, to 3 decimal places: 0.060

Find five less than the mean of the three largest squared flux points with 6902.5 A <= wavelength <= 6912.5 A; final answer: 92.7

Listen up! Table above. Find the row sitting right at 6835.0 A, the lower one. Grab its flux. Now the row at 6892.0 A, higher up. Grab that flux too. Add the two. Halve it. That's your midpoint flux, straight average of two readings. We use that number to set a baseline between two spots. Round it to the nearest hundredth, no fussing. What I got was 9.69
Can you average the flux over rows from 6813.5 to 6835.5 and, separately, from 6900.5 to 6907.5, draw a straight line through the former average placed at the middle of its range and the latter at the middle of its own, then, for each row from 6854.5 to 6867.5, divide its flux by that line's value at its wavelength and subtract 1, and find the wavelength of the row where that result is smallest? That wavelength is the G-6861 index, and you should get 6856.0 A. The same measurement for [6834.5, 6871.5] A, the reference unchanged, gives 6856.0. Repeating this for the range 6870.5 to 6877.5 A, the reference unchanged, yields 6877.0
